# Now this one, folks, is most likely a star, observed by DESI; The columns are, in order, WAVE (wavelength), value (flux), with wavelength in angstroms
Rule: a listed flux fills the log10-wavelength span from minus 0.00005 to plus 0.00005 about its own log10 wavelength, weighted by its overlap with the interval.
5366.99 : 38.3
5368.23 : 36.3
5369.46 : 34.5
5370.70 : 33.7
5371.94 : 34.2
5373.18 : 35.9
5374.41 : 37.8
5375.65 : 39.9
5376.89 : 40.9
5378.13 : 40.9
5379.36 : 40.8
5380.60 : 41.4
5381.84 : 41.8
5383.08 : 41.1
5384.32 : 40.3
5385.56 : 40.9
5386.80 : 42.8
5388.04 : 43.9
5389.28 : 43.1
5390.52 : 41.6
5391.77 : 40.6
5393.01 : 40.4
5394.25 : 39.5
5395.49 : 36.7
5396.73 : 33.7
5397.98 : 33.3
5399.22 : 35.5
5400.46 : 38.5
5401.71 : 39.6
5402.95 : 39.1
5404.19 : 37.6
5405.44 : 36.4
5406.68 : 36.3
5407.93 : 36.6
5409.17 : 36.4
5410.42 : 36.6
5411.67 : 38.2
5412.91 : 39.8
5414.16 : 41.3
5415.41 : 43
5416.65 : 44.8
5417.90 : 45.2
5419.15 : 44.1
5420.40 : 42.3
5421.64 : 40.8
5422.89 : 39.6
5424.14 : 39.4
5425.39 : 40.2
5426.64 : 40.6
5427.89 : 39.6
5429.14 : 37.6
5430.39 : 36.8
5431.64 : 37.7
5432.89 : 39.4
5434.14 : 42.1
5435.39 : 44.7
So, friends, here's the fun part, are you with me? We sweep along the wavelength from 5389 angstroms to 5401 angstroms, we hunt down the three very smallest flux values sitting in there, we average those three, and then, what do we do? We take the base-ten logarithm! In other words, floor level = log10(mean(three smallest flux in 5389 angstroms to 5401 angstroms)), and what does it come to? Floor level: 1.53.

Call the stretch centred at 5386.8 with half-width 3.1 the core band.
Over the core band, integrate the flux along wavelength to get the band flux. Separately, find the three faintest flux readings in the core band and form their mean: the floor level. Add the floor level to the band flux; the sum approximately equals 303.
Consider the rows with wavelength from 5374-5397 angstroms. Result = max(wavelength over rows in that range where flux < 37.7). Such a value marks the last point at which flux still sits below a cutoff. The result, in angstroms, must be 5396.73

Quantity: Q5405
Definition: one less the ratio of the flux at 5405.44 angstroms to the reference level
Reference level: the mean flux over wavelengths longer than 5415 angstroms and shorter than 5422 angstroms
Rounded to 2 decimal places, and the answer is 0.16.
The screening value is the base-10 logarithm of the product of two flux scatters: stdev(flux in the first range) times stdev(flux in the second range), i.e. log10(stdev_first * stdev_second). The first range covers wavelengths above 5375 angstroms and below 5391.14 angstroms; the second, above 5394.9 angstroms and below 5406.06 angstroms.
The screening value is 0.4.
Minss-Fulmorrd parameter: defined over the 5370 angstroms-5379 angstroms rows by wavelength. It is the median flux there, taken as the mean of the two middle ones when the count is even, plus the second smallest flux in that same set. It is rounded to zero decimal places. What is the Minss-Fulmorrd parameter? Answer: 72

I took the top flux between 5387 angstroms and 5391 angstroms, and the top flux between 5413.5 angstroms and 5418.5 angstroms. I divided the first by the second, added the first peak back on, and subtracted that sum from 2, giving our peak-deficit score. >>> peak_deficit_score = -42.9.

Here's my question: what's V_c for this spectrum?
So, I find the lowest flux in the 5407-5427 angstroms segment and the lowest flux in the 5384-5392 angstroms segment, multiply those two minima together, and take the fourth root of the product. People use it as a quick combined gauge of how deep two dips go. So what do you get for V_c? 6.19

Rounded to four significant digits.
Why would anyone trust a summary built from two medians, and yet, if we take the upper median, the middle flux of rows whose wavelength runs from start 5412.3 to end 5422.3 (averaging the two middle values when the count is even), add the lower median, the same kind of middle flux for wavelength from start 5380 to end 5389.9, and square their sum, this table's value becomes 7098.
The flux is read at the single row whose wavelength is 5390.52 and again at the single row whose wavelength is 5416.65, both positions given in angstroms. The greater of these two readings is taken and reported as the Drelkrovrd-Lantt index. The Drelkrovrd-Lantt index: 44.8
